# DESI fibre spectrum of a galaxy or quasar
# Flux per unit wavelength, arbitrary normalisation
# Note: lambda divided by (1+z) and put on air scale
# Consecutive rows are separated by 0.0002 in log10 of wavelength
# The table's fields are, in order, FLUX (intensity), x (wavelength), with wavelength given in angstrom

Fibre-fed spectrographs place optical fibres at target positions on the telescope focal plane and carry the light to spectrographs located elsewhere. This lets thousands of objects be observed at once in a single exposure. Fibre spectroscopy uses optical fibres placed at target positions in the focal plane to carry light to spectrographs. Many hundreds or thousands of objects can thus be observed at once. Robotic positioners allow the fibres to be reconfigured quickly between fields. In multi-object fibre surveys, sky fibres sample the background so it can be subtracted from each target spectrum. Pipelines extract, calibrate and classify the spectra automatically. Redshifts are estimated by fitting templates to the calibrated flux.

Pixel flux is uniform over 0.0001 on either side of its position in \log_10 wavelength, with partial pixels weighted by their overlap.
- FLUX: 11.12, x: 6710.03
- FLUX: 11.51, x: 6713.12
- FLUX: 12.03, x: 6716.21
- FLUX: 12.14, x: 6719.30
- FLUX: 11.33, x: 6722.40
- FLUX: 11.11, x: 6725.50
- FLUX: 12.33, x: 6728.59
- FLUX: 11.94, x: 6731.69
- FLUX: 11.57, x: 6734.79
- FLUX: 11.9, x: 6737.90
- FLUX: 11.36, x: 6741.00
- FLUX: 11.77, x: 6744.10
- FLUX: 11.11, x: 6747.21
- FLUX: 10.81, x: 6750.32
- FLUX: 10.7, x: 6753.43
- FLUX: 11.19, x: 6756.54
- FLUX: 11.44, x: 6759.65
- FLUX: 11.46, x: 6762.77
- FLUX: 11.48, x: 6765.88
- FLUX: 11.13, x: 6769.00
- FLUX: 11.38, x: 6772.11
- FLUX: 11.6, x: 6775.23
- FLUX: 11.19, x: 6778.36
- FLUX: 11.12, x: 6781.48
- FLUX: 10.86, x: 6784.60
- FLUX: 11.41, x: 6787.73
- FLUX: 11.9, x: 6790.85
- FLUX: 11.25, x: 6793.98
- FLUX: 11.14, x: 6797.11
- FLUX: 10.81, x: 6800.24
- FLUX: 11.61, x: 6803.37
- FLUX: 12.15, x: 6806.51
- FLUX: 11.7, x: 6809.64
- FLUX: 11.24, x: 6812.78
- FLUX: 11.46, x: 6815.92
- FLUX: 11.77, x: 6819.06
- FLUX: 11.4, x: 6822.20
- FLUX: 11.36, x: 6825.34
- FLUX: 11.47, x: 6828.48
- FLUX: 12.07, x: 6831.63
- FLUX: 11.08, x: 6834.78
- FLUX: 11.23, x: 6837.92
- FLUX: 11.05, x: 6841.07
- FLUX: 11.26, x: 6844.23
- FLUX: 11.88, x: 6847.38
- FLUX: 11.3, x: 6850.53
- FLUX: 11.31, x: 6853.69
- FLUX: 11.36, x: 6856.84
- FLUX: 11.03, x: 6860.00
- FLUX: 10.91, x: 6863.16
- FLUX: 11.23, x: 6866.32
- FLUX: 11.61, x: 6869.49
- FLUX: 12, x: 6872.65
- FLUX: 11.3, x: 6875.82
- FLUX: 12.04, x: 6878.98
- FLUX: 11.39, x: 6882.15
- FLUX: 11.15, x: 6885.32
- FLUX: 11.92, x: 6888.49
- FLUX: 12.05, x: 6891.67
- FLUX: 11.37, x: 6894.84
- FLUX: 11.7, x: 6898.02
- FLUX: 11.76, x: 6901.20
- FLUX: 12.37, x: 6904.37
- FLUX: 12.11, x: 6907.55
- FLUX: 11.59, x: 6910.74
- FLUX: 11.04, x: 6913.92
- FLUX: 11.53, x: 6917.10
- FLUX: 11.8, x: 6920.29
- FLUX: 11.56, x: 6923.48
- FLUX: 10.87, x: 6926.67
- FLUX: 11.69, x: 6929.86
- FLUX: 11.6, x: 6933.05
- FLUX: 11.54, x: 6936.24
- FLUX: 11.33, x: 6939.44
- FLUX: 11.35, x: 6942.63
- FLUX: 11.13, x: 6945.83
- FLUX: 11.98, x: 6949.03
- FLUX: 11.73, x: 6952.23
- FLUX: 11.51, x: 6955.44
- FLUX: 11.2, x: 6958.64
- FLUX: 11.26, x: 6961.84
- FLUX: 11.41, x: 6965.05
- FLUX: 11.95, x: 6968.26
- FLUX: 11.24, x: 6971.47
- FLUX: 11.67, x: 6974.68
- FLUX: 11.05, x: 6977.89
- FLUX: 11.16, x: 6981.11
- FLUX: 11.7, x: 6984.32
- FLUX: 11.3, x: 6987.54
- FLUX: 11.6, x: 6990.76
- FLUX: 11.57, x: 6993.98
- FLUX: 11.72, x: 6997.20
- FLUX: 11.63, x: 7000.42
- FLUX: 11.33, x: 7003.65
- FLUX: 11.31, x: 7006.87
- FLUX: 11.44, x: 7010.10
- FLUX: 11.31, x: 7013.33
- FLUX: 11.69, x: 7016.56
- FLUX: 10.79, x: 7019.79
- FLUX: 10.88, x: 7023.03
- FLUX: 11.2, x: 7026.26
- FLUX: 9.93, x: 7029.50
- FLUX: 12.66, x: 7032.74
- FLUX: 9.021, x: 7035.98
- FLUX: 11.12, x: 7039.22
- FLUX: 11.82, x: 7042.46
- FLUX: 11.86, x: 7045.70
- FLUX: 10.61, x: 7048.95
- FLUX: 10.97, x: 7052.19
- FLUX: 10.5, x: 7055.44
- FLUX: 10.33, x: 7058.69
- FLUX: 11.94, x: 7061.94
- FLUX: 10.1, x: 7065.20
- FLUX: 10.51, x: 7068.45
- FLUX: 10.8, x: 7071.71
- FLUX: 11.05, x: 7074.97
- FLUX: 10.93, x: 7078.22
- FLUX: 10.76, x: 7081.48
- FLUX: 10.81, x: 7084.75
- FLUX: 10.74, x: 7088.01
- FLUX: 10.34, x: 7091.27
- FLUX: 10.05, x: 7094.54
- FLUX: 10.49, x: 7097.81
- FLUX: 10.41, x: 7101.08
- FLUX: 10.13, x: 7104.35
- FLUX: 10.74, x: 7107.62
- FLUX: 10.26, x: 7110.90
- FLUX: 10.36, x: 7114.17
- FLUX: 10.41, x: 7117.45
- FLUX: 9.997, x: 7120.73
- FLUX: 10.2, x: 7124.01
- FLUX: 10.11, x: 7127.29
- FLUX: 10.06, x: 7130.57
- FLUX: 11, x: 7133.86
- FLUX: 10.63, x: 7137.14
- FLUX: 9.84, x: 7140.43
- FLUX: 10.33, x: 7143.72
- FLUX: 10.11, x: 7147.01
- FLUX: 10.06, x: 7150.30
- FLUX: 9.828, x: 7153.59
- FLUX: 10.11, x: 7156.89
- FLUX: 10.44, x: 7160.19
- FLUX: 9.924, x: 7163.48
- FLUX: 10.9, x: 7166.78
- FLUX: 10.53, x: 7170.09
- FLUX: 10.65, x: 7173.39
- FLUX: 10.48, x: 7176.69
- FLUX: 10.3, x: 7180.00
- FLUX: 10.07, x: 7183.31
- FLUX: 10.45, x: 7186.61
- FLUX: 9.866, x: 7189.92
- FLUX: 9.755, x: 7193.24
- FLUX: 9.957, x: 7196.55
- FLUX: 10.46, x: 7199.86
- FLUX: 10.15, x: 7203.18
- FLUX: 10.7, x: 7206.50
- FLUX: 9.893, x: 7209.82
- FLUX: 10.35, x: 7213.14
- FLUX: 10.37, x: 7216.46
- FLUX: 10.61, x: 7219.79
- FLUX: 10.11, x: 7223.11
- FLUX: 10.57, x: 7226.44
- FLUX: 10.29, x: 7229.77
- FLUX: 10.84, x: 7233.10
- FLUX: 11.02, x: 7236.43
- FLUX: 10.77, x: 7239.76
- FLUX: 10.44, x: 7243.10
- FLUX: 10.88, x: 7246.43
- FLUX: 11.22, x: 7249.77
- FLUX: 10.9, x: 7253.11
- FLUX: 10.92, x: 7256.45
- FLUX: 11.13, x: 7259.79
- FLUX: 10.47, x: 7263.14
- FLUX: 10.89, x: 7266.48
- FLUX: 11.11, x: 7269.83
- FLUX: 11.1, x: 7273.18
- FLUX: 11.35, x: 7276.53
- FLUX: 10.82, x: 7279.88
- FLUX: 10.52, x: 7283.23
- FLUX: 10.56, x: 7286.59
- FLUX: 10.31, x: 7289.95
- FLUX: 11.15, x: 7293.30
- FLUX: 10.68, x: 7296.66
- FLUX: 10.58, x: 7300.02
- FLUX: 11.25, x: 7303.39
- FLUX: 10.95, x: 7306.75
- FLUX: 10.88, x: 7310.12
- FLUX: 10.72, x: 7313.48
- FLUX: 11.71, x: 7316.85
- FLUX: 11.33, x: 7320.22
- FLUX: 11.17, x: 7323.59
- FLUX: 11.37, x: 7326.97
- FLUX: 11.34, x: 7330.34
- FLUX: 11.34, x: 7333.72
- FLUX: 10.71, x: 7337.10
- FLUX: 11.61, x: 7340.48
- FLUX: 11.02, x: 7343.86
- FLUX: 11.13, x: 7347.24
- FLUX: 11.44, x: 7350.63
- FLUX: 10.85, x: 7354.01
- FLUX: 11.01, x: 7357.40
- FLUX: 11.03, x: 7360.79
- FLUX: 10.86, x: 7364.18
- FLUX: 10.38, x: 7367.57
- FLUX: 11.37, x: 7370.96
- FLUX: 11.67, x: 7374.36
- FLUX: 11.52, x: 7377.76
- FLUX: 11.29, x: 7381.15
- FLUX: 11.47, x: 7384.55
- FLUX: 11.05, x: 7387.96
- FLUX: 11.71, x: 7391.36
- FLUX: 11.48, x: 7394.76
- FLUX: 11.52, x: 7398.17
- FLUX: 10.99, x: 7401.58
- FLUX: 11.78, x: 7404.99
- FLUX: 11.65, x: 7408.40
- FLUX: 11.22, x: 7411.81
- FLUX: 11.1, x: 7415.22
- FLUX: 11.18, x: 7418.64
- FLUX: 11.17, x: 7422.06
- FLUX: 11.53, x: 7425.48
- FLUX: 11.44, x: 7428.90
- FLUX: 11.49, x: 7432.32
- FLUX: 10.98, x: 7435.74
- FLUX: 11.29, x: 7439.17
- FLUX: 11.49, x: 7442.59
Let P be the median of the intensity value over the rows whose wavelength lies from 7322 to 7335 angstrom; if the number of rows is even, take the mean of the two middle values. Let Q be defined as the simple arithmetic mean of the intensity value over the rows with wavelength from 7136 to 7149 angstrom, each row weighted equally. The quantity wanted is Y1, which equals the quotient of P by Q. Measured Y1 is 1.11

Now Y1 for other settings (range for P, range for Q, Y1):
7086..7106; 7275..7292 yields 0.97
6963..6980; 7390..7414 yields 0.99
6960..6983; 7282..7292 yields 1.08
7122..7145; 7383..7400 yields 0.89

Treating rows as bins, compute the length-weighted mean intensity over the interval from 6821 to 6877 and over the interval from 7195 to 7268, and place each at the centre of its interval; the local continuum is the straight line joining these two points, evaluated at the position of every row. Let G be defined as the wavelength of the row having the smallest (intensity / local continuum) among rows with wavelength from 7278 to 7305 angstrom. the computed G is 7289.95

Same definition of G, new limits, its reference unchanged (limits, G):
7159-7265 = 7193.24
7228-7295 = 7229.77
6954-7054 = 7035.98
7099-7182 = 7140.43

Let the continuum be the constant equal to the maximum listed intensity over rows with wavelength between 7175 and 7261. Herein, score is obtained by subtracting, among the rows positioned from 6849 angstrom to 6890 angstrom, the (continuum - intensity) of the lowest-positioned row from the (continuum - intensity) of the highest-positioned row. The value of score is -0.6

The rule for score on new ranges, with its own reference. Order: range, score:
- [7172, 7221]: 0.0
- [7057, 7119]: -0.1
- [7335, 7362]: -0.3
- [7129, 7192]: 0.2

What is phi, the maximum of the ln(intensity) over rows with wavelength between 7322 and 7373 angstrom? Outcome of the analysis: 2.45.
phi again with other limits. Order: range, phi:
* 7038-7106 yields 2.48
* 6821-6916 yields 2.52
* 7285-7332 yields 2.46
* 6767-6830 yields 2.50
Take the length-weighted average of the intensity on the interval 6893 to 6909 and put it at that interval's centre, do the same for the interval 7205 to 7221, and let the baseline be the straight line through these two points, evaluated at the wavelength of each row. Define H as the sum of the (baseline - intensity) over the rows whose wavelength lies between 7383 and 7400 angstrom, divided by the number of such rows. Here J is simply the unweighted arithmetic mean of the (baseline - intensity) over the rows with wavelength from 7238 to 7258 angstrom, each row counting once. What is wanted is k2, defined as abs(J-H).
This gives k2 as 1.28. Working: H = -1.9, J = -0.6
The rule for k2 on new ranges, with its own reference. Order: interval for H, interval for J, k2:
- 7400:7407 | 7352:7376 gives 0.55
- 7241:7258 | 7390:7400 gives 1.39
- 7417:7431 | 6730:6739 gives 2.83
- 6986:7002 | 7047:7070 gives 0.55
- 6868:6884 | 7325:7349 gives 1.76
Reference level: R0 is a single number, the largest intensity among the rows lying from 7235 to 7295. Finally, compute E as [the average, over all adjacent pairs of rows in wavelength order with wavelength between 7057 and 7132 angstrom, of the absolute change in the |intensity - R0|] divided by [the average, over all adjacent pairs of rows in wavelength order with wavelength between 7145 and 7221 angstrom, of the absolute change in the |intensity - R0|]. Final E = 0.78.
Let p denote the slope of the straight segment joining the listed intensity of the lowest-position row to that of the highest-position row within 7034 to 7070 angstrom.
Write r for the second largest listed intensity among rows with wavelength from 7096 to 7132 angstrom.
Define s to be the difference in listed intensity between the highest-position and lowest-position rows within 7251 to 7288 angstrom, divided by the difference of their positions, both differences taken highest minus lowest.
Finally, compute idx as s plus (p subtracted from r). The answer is 10.4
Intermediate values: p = 0.046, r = 10.49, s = -0.010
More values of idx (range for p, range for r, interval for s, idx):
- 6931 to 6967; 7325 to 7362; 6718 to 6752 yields 11.4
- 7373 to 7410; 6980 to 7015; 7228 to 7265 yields 11.7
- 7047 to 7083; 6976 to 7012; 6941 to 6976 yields 11.7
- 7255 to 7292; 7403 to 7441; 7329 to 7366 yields 11.7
